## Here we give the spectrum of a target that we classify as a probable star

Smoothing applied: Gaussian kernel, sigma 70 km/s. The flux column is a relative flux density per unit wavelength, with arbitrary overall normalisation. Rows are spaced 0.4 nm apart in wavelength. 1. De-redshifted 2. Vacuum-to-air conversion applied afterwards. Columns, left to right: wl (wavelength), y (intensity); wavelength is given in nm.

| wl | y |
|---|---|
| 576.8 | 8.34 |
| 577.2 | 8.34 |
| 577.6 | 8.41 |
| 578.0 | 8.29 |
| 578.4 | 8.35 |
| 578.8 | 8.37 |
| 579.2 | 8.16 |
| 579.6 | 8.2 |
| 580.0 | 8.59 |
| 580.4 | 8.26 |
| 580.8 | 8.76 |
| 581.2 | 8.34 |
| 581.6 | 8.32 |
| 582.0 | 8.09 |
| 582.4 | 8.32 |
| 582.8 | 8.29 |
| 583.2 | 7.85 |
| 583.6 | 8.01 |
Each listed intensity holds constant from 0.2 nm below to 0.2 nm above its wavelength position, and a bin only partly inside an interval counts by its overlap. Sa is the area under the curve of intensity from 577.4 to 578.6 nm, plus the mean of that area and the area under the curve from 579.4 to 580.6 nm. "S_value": 20.04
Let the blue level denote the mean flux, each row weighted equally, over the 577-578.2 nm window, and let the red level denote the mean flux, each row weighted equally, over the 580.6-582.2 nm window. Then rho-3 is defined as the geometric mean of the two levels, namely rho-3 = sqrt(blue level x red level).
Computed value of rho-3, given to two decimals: 8.36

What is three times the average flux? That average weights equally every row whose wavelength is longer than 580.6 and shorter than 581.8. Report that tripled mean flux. 25.4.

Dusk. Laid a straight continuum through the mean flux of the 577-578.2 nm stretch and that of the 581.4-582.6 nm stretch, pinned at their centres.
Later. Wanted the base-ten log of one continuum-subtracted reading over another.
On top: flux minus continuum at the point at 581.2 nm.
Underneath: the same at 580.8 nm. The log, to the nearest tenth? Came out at -0.8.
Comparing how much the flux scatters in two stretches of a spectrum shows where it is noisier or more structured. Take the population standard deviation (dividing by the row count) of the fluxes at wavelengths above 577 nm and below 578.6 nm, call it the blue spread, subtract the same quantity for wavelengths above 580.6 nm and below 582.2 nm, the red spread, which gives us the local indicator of -0.20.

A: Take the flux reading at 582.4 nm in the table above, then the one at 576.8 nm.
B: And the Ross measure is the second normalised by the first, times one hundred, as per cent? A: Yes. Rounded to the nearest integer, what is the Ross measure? 100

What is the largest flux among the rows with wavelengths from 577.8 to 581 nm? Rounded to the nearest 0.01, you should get 8.76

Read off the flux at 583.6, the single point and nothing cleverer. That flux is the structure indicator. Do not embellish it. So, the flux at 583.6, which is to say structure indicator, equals 8.01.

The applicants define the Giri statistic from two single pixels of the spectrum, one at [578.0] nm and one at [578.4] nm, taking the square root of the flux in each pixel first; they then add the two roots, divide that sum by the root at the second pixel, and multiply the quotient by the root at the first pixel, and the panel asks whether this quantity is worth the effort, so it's 5.75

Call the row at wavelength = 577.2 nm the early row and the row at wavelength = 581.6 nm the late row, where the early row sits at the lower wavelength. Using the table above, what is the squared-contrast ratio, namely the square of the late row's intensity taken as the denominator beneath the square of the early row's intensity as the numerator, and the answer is 1.00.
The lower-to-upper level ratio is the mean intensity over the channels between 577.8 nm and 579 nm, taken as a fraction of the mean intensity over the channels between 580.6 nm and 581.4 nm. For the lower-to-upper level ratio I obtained 0.98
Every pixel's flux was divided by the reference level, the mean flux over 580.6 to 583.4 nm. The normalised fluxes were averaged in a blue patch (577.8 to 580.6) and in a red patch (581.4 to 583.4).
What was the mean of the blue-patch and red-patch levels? 1.00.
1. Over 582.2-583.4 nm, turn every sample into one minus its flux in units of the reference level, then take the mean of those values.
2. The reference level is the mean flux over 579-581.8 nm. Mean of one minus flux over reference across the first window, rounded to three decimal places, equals 0.027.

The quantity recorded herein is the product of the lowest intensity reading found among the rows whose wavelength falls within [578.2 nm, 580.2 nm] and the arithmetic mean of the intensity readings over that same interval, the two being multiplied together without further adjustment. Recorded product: 68.0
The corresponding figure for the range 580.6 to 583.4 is 65.0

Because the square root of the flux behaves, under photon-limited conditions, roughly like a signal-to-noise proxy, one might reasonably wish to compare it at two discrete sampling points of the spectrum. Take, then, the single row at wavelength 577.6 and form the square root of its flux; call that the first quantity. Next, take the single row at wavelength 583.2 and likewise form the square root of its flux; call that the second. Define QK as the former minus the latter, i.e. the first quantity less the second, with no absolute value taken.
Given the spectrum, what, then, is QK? 0.10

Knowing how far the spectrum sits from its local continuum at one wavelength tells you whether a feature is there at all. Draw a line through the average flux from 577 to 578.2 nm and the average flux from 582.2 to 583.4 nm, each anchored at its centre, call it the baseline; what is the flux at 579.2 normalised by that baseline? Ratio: 0.98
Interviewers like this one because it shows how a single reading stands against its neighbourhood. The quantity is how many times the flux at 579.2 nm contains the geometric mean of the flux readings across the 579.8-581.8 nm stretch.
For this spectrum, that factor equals 0.97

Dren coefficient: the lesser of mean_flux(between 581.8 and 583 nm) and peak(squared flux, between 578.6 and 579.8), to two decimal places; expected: 8.23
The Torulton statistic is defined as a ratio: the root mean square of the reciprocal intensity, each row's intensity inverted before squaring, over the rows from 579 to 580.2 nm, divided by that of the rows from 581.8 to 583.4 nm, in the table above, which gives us 0.978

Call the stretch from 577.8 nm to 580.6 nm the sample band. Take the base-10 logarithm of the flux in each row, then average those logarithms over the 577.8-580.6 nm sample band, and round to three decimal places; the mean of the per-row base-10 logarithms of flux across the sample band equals 0.920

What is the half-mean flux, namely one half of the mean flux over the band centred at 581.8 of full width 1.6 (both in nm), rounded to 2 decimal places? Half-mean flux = 4.13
